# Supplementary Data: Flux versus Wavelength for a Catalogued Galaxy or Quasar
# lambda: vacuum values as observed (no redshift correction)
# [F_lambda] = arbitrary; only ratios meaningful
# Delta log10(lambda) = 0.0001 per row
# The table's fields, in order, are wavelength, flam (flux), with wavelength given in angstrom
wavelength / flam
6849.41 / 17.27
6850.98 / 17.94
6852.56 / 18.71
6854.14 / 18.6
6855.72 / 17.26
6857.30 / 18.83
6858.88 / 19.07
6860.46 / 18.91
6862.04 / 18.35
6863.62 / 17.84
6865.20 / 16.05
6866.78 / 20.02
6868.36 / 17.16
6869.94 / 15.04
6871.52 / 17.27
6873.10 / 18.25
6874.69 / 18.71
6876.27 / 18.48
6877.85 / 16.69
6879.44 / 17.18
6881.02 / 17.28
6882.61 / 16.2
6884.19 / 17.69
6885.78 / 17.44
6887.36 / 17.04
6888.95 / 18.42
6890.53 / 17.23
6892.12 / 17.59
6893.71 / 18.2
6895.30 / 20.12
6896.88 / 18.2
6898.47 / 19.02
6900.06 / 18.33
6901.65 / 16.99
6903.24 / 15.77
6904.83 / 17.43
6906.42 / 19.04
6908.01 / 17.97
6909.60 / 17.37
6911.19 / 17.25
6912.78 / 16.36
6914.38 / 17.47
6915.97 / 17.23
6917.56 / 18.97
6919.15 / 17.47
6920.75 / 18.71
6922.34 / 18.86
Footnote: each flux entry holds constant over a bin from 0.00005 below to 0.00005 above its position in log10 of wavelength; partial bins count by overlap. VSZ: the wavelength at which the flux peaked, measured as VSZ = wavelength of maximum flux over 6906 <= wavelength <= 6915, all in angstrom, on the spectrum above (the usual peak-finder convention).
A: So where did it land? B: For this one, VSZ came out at 6906.42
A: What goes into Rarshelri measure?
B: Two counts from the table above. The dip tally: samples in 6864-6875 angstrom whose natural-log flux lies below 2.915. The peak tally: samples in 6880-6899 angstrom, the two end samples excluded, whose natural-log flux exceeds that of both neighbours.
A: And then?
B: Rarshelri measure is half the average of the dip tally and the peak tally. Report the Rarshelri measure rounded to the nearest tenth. 2.0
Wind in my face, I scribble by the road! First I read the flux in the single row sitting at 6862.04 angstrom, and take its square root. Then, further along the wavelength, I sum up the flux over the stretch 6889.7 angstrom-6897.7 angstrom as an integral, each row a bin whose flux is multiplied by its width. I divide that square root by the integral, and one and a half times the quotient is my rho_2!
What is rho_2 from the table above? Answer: 0.044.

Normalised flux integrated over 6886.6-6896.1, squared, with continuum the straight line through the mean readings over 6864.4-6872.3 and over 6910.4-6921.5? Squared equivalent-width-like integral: 98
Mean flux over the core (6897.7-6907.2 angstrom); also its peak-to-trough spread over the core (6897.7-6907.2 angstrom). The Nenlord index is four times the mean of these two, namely 42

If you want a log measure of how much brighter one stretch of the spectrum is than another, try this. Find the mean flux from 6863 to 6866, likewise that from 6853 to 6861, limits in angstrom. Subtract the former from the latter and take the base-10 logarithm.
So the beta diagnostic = 0.2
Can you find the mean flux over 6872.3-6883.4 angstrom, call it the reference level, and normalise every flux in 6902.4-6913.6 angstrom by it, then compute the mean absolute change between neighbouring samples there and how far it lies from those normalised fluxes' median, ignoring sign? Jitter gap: 0.934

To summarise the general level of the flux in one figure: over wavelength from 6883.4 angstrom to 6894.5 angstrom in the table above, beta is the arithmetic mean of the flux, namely 17.7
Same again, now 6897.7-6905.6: 17.5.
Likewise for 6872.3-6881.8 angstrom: 17.8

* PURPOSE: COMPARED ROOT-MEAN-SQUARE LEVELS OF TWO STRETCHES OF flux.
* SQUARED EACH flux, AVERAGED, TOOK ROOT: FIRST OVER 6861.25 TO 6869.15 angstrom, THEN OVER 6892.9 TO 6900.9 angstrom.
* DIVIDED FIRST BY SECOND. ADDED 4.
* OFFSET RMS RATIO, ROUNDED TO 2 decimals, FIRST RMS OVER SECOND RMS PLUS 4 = 4.95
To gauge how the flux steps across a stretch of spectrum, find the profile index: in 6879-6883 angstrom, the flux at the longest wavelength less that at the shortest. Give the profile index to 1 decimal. -1.0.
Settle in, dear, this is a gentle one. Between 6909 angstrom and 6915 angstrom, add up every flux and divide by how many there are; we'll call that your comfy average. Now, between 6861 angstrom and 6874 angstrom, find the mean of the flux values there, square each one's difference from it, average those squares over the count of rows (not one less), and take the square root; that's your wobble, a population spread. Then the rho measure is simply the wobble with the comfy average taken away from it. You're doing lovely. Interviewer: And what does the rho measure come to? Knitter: -15.7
